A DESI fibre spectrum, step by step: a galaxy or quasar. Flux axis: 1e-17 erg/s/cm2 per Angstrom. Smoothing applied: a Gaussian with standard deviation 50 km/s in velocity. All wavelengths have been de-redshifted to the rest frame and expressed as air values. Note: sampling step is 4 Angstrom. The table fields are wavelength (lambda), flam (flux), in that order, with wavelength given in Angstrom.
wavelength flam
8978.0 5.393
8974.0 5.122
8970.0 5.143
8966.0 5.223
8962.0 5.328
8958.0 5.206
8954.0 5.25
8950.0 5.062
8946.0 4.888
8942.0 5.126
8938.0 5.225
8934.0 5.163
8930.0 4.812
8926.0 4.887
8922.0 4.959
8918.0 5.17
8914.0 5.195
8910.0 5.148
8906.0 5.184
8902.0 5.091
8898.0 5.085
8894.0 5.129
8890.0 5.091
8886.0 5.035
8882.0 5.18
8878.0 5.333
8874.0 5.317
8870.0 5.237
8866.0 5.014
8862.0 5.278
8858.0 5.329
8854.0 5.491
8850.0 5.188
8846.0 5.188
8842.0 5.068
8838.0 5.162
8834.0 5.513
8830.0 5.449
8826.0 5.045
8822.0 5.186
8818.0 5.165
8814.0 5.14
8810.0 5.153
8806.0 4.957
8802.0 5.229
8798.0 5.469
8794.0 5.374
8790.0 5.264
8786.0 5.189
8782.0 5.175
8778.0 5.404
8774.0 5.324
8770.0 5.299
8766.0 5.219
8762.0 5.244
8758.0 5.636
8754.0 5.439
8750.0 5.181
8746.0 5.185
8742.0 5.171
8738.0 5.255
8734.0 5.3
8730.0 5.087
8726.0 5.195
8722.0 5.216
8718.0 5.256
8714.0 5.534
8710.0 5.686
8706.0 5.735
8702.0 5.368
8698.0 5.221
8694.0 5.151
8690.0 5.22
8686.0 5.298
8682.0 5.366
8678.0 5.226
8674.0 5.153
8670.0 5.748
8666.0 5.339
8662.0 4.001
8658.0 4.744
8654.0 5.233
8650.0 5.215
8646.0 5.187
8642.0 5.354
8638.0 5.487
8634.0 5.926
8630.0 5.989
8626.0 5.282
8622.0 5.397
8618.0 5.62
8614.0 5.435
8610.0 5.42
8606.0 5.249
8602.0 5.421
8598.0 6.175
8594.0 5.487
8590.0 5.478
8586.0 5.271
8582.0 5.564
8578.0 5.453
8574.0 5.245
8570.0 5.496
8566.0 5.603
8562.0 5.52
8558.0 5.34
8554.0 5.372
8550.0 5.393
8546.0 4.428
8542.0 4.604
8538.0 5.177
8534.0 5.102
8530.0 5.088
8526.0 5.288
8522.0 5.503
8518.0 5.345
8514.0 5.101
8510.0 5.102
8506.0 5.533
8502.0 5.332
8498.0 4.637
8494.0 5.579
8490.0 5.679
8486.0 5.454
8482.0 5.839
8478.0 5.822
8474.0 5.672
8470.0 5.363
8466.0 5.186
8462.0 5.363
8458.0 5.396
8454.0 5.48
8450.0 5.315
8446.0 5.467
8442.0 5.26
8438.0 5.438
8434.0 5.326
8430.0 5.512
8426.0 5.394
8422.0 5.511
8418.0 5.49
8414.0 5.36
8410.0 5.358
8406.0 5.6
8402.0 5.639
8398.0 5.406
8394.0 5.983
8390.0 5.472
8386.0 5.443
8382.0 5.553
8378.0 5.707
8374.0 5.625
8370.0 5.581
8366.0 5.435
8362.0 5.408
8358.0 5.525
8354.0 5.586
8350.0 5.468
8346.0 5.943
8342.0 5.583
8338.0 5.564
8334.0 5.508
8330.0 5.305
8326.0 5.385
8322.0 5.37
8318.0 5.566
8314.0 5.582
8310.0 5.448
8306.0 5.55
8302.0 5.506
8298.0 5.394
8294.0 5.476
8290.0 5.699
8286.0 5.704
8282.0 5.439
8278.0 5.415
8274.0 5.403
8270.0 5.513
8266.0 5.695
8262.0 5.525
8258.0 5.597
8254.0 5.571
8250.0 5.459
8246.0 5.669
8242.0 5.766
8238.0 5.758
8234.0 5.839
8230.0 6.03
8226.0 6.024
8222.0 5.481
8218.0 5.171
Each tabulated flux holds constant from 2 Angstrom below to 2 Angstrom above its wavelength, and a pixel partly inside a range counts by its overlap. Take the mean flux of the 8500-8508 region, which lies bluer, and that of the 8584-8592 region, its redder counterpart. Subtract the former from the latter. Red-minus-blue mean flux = -0.06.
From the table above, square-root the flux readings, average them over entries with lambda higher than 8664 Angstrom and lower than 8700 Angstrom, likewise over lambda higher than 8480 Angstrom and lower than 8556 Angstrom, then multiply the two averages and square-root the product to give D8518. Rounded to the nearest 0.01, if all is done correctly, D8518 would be 2.30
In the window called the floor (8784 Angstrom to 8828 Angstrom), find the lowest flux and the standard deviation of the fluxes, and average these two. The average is 2.55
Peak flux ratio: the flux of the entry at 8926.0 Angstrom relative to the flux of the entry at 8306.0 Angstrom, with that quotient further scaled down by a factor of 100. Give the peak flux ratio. 0.0088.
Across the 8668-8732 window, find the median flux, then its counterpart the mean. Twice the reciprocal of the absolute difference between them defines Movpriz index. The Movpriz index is 20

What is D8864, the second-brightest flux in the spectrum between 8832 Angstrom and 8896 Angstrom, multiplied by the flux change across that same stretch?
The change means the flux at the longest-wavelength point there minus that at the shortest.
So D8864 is -2.1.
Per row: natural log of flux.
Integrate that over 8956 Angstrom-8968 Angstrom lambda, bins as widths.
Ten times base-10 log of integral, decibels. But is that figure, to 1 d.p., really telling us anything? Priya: 13.0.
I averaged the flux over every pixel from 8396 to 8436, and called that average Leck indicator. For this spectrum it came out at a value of 5.46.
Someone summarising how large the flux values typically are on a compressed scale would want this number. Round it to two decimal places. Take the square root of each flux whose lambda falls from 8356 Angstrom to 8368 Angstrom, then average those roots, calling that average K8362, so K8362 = 2.34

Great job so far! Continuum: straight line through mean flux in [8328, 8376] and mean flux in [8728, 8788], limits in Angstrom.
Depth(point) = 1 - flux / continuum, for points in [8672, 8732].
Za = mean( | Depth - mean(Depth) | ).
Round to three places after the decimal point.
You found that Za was 0.028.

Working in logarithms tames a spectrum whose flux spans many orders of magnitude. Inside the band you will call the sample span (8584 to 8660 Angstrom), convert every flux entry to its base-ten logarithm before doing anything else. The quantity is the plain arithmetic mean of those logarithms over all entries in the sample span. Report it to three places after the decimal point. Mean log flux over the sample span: 0.735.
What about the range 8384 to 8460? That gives 0.737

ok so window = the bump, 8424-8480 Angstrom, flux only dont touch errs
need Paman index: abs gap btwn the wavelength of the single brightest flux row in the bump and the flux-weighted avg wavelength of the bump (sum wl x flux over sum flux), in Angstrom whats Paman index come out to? 25.8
